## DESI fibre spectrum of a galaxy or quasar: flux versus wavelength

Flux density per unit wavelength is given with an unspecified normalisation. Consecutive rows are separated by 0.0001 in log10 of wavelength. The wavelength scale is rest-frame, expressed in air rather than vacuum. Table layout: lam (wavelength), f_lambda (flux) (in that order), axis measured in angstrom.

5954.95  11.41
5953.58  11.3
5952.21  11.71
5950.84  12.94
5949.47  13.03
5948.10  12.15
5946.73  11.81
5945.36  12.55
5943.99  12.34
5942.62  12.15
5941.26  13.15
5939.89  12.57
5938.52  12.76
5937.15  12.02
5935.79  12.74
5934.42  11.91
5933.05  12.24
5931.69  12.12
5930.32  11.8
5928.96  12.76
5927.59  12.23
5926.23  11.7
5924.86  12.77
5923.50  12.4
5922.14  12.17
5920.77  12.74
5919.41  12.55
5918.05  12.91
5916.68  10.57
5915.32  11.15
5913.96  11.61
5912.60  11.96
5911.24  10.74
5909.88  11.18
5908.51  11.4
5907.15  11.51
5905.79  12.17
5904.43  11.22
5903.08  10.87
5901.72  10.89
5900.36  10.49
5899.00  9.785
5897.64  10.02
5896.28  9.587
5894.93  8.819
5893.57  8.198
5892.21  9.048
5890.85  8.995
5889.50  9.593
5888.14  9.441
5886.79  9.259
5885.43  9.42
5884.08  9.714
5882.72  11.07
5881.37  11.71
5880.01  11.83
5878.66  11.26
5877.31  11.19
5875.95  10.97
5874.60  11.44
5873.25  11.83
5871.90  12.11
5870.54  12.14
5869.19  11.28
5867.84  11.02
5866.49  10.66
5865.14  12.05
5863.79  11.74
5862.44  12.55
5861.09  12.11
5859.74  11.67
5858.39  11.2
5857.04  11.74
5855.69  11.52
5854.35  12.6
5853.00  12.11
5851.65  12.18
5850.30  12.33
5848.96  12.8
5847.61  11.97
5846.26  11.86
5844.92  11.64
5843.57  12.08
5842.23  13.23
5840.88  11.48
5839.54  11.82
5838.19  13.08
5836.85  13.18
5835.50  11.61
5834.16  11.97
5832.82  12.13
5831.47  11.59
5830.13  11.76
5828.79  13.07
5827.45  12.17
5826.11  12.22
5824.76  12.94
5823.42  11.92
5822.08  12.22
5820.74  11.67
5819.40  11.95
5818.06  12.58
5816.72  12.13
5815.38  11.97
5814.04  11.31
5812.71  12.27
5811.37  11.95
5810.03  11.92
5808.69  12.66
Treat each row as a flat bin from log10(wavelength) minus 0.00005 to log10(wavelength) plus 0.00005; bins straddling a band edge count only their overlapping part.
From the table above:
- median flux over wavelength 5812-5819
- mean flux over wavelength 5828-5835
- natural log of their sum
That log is 3.19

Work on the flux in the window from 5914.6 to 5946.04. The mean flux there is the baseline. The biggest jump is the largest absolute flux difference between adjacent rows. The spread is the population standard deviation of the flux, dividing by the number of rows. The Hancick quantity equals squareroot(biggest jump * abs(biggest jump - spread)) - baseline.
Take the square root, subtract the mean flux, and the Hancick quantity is -10.2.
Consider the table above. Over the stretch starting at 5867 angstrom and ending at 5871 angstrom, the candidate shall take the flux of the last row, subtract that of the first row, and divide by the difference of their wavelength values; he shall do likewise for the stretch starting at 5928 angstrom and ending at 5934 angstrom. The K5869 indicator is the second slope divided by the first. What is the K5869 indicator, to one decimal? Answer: -0.3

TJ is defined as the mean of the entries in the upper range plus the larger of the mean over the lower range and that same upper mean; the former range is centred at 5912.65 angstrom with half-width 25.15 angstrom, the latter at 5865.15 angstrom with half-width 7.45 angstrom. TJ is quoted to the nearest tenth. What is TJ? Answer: 22.9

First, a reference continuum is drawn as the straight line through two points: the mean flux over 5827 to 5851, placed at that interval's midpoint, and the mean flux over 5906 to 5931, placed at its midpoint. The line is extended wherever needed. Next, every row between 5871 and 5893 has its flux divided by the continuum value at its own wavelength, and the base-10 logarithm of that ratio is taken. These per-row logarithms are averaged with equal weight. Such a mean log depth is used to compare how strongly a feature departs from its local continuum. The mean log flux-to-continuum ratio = -0.060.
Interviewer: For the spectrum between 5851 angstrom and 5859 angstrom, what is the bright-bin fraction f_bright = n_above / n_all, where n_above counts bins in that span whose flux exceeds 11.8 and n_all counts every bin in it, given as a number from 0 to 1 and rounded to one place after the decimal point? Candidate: 0.5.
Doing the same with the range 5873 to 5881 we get 0.3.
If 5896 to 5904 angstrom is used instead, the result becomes 0.0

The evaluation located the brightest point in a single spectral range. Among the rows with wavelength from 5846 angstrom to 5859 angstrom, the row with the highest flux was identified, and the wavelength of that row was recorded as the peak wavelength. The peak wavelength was 5848.96 angstrom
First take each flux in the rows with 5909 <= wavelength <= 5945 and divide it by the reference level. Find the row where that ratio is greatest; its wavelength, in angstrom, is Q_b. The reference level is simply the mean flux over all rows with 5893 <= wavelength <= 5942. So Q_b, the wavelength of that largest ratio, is 5941.26 angstrom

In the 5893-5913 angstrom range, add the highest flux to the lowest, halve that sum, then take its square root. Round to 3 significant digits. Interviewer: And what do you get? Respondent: 3.19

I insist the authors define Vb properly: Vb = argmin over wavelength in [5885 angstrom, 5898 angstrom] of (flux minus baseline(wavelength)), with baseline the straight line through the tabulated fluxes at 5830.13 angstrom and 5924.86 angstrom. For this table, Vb 5893.57 angstrom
